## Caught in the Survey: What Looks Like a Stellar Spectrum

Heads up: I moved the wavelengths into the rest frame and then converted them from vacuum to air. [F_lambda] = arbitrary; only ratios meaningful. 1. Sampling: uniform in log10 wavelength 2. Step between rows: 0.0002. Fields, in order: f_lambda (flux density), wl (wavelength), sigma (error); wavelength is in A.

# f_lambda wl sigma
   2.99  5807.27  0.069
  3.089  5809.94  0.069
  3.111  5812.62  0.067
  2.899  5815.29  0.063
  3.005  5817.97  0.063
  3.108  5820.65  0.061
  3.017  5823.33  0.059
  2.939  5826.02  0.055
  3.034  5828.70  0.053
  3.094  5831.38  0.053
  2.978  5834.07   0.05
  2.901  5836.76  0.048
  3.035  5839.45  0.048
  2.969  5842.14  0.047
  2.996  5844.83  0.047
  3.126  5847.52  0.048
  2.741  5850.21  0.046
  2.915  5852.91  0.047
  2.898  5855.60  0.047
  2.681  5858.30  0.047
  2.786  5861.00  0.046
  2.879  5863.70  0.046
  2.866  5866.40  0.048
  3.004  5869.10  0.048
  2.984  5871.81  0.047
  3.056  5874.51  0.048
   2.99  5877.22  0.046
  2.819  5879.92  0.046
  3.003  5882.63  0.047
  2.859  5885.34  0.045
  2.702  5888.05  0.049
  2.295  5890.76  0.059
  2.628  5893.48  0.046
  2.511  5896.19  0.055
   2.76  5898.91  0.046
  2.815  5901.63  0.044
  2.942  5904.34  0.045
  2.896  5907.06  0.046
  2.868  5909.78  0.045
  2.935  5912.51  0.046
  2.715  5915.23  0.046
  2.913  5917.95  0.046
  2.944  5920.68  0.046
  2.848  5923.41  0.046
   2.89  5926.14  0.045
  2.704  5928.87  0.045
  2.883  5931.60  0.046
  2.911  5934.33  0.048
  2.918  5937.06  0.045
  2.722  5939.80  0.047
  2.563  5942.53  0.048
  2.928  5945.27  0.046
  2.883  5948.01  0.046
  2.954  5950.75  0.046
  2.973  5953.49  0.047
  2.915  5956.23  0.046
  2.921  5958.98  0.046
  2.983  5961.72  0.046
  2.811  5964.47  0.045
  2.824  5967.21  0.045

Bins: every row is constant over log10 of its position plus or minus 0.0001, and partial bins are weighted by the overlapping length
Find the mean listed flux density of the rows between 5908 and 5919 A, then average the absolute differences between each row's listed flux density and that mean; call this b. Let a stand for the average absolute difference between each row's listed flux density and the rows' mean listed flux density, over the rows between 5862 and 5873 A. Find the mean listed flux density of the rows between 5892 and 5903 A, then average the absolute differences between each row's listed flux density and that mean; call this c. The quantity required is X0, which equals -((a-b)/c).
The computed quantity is 0.10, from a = 0.061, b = 0.071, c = 0.109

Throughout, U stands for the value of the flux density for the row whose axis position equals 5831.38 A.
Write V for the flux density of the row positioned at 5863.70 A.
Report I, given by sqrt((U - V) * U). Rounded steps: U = 3.094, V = 2.879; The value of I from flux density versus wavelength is 0.82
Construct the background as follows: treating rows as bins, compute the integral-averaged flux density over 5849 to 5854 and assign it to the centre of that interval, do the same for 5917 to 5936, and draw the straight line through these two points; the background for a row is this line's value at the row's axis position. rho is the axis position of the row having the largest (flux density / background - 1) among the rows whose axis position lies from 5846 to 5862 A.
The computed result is 5847.52 A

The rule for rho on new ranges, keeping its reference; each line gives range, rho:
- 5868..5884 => 5874.51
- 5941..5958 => 5953.49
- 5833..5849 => 5847.52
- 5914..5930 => 5920.68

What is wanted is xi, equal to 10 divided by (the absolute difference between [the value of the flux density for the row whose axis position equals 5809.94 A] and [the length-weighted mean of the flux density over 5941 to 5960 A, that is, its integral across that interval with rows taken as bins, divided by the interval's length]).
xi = 47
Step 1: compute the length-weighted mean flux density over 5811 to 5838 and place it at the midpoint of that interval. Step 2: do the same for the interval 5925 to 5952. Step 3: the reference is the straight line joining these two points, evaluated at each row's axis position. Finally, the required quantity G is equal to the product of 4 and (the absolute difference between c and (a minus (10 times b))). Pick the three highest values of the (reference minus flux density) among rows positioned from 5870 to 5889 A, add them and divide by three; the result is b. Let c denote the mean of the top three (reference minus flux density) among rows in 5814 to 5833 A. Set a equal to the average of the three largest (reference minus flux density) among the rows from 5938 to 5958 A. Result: 4.8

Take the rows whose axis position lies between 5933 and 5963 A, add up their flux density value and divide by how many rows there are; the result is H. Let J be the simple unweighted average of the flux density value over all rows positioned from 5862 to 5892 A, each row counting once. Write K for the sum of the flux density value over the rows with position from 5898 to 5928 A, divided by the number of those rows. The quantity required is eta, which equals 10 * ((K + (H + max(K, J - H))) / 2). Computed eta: 43.1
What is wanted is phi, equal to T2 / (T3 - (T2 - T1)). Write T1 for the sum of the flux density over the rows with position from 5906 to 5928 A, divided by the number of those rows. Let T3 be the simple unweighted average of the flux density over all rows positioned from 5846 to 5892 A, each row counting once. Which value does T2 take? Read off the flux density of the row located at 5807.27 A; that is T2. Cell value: 1.09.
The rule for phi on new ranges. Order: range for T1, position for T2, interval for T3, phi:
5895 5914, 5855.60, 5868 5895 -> 1.05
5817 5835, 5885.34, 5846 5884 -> 0.93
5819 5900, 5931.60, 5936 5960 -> 1.01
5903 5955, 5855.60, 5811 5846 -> 0.98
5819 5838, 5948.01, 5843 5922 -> 0.97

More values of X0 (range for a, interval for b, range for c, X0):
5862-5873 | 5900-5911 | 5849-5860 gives -0.23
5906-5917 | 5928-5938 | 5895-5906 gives 0.05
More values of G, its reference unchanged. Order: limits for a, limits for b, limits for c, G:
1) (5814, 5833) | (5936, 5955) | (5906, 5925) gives 4.1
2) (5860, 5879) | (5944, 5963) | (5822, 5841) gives 3.8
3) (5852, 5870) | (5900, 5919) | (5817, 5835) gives 2.7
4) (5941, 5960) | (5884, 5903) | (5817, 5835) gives 17.0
